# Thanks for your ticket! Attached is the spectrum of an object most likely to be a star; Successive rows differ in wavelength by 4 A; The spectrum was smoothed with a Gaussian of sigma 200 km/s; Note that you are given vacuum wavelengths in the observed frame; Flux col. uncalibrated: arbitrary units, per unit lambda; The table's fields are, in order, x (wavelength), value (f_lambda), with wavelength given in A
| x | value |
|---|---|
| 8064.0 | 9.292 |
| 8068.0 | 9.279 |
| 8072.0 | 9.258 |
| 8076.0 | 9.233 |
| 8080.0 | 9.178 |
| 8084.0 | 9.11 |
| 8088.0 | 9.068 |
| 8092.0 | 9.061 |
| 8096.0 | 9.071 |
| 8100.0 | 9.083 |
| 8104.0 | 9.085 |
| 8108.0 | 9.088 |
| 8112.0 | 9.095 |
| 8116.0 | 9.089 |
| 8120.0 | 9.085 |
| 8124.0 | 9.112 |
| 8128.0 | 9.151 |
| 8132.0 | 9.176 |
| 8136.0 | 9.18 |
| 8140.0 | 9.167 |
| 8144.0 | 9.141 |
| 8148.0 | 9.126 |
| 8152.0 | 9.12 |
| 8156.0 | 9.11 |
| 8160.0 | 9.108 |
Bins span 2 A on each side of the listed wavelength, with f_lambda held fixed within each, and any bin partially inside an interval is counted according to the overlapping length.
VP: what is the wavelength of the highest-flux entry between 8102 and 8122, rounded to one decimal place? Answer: 8112.0 A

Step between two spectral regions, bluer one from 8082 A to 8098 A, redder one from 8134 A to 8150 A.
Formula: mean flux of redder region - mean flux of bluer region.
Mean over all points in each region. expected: 0.08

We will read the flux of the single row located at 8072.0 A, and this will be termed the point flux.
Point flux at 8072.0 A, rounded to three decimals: 9.258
